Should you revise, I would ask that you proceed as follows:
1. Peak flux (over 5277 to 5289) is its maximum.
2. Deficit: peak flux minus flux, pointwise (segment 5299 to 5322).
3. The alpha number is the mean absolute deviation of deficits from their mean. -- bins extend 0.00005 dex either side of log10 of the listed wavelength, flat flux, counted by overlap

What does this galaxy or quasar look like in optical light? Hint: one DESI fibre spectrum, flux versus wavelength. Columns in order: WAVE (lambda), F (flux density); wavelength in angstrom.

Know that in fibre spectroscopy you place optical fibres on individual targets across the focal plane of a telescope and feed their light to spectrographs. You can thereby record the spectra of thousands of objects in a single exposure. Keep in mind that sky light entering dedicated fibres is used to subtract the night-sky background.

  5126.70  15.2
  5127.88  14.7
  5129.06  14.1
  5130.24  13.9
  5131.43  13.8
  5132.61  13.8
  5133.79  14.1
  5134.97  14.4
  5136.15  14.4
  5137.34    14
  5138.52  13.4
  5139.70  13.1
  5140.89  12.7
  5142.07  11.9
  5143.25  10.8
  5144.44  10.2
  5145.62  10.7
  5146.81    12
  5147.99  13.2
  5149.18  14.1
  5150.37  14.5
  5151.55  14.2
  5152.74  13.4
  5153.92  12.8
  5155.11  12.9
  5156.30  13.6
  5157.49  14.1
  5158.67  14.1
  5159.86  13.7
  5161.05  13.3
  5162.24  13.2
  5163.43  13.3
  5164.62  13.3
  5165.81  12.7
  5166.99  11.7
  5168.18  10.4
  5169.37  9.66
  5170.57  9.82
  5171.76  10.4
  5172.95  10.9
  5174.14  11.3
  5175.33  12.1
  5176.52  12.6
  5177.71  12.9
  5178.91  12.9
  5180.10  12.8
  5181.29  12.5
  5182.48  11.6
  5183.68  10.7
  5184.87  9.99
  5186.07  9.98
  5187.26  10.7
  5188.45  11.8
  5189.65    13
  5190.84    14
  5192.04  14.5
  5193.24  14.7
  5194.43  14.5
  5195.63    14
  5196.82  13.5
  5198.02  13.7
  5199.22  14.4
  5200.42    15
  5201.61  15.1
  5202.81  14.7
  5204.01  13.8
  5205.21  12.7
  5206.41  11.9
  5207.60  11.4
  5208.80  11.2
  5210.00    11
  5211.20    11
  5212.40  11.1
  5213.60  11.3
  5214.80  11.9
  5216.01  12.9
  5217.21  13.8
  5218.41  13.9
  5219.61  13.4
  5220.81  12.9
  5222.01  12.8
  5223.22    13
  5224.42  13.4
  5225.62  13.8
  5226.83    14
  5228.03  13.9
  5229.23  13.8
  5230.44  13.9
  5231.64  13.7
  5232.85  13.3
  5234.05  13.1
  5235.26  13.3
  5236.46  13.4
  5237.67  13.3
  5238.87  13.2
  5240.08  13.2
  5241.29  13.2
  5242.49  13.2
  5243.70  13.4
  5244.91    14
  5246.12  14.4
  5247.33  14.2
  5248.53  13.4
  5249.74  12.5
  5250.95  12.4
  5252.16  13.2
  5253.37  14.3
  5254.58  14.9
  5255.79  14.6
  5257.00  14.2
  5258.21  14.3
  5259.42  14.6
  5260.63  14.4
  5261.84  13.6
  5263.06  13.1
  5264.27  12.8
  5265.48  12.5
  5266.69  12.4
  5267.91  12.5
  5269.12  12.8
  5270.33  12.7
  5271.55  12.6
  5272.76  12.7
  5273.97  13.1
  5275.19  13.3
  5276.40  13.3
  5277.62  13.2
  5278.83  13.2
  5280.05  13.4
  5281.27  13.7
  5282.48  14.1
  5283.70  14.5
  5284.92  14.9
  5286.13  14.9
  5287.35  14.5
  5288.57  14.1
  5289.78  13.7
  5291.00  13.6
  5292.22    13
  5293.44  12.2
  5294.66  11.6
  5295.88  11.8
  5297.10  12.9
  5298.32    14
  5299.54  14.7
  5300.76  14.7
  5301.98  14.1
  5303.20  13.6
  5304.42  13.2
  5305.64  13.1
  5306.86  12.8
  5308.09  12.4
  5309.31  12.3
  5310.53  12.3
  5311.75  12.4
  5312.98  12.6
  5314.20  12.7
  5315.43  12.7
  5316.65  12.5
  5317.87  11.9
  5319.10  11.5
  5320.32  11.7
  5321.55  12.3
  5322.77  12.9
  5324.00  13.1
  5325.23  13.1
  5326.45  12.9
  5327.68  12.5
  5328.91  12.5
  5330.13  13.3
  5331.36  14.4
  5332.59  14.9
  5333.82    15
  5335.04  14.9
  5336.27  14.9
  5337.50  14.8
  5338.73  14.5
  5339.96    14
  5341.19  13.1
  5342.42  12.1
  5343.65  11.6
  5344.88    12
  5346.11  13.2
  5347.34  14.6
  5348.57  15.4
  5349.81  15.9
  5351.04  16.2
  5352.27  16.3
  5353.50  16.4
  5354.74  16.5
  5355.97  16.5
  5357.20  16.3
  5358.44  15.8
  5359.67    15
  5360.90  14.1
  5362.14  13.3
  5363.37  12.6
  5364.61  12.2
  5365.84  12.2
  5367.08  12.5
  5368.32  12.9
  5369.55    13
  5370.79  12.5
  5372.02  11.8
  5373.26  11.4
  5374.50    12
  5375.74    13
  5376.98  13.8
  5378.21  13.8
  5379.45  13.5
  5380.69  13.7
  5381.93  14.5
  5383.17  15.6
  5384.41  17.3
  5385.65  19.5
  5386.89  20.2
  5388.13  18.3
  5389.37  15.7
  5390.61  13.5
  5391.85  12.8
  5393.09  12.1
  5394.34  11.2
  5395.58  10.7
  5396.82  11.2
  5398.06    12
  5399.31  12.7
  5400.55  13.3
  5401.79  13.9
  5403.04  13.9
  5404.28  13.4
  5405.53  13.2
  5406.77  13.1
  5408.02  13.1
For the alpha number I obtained 0.7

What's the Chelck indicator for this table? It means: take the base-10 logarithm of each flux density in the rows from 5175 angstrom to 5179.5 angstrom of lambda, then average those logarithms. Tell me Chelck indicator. 1.101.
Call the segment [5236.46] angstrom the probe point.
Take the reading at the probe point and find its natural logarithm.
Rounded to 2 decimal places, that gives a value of 2.60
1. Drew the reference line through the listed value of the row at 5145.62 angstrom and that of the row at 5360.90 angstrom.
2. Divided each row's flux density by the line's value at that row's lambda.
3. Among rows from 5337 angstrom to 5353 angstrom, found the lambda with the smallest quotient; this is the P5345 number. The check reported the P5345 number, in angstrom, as 5343.65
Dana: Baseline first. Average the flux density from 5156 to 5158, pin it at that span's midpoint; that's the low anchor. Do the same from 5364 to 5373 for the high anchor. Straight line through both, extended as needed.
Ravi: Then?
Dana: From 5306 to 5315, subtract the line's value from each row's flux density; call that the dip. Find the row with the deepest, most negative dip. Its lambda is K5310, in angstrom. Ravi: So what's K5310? 5309.31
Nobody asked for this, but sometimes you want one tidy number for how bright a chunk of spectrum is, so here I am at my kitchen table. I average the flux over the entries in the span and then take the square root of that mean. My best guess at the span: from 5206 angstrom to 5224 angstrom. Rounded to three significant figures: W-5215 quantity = 3.50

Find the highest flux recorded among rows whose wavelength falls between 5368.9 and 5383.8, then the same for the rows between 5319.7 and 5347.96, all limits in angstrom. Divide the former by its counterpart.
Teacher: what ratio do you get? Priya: 1.04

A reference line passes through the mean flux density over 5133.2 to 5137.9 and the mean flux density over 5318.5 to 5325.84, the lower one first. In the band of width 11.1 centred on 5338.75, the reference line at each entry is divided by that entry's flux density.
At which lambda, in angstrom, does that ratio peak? 5343.65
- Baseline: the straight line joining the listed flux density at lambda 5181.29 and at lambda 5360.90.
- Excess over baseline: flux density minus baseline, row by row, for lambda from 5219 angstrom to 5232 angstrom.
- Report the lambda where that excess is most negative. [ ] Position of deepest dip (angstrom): 5222.01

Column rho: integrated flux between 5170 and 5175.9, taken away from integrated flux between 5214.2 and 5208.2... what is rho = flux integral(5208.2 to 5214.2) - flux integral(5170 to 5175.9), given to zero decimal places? 2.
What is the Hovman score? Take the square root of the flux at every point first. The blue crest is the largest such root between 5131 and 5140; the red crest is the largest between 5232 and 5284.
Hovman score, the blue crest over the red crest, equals 0.98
